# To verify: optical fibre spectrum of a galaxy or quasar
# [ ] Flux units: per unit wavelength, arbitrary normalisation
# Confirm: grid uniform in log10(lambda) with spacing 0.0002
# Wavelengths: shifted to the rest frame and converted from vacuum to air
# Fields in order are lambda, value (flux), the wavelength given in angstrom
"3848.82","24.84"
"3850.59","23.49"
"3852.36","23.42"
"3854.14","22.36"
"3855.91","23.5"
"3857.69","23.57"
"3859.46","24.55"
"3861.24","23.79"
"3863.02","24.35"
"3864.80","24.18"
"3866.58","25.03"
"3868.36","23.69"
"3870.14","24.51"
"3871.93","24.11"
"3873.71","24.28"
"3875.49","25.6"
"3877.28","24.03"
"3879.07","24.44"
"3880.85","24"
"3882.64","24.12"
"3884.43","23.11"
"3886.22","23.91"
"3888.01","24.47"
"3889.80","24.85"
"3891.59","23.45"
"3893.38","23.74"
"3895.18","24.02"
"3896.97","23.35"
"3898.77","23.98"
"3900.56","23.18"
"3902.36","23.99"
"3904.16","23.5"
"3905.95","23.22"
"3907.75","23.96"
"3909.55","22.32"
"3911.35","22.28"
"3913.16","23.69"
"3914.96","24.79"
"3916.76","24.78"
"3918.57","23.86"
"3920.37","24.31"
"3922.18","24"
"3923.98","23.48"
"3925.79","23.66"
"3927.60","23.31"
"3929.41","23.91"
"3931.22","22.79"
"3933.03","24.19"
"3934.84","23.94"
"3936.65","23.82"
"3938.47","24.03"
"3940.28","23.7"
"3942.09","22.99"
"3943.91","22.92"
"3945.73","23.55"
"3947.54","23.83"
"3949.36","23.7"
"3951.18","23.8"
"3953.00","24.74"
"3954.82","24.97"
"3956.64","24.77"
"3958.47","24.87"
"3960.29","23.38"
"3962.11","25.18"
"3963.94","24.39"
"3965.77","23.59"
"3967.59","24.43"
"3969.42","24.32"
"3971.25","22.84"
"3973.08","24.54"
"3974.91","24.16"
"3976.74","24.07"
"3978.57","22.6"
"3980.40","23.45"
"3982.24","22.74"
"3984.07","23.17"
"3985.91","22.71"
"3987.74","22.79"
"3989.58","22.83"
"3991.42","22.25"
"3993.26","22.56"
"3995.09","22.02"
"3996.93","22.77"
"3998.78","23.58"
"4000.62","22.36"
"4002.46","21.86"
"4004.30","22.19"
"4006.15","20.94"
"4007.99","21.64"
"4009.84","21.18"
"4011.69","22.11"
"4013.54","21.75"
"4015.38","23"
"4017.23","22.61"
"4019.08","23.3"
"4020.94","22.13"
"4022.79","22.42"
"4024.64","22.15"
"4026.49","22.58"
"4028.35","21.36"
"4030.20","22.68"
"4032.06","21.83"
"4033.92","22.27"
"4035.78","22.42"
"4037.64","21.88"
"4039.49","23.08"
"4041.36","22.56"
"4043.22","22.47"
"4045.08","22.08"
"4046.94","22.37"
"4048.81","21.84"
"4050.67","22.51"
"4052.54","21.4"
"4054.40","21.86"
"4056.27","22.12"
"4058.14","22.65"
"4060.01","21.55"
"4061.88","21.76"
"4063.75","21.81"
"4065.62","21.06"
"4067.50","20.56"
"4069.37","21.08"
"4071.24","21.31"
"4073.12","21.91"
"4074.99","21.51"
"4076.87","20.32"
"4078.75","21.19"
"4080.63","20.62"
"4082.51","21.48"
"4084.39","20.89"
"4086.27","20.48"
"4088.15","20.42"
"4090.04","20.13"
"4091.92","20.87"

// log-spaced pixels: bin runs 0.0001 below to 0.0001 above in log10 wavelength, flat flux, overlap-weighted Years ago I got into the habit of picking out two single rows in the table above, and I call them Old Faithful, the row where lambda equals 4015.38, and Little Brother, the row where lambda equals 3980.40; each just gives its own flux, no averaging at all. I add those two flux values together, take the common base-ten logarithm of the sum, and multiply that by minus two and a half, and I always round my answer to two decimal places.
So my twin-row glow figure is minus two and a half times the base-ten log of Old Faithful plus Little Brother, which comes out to -4.17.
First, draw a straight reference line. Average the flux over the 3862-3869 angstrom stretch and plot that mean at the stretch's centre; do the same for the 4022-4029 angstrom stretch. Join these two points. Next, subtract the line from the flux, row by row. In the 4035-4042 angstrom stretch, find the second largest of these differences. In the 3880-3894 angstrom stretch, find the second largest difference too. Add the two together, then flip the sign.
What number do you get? -1.1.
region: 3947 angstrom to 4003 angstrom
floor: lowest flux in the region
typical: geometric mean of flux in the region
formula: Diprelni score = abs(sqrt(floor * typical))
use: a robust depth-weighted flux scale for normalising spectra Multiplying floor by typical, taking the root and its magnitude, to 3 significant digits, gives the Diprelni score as 22.7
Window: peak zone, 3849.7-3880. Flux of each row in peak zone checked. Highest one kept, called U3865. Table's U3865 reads 25.6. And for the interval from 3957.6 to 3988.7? 25.18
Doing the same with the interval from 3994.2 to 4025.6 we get 23.58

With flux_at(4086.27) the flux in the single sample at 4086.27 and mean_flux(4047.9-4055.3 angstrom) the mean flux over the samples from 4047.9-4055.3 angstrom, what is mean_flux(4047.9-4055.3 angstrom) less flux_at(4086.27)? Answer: 1.4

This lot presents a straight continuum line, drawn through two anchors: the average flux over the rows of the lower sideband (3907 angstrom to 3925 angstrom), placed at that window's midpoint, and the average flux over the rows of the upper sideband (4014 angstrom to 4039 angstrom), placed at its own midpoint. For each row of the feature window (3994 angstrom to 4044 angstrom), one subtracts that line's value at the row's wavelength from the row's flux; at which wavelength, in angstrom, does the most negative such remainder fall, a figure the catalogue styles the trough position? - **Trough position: 4006.15 angstrom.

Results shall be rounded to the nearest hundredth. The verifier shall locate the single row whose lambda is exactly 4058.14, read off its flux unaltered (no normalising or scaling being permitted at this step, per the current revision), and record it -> 22.65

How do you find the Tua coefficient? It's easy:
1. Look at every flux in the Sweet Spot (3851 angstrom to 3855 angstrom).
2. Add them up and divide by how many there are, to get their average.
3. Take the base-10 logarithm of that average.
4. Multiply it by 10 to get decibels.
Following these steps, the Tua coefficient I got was 13.6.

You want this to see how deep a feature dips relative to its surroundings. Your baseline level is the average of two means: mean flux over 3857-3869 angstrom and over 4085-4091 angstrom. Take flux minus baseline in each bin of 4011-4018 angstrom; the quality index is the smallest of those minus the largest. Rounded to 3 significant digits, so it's -1.25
